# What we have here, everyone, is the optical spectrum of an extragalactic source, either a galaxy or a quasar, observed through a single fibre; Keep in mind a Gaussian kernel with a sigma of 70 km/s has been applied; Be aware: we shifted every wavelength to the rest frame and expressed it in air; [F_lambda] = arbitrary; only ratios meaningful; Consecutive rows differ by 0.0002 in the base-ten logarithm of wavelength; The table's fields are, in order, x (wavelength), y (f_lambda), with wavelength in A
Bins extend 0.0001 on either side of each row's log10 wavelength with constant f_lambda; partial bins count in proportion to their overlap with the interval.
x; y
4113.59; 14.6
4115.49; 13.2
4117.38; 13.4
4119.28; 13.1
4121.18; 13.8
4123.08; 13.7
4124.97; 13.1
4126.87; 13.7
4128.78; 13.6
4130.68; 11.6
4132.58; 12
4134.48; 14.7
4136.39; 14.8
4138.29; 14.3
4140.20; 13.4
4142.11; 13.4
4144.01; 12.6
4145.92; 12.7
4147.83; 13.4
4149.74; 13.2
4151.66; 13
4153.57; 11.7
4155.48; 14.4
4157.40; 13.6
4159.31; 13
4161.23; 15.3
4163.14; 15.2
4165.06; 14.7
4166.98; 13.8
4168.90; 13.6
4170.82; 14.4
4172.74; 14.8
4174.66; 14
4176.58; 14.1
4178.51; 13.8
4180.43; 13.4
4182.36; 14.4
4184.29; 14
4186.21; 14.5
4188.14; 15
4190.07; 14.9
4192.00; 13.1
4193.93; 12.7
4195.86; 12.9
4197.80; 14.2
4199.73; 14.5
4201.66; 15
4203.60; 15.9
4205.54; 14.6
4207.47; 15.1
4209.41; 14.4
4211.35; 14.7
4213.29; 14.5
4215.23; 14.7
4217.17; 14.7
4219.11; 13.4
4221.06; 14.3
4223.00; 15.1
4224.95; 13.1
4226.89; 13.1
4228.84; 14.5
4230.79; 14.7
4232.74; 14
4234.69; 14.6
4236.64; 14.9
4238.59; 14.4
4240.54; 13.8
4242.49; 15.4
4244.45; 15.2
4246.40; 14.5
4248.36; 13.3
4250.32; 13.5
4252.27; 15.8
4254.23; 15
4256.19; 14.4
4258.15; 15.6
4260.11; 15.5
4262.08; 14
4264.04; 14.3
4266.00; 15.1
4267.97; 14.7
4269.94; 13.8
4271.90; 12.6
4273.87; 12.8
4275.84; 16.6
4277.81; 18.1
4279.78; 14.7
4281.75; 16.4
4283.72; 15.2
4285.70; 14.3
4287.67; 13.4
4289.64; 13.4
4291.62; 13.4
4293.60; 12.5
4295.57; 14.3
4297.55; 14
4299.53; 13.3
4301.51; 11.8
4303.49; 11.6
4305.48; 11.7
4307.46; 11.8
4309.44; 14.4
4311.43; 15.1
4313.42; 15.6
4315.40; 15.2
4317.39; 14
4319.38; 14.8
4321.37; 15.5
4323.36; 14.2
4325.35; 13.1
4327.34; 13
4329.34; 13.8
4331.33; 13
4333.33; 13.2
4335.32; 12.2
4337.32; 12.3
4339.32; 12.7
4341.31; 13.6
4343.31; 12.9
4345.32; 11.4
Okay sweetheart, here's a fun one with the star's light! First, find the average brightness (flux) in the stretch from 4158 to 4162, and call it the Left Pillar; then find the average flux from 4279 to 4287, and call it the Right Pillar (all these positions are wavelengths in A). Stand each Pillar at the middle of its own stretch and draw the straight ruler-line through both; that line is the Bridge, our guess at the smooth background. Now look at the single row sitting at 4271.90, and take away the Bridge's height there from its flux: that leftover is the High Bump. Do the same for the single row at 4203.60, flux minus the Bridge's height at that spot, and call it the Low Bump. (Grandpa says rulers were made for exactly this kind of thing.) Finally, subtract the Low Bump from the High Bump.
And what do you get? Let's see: -3.9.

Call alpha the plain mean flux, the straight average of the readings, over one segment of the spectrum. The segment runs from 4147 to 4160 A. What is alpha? 13.2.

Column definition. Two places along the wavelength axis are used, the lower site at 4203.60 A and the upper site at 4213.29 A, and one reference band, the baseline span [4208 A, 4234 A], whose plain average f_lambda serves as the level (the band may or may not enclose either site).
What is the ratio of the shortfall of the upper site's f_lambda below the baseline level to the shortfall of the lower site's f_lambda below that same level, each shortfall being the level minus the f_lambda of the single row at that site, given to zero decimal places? 0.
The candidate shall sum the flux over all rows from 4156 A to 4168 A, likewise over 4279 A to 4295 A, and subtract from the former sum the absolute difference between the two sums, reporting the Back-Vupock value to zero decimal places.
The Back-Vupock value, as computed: 58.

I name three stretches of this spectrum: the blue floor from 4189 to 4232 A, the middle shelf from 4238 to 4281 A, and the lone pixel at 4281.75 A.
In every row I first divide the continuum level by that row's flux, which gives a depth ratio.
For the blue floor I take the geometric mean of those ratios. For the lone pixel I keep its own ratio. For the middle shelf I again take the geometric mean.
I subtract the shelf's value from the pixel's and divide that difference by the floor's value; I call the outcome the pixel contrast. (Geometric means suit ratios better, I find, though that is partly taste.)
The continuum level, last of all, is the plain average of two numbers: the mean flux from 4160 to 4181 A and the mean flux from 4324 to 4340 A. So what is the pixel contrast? -0.10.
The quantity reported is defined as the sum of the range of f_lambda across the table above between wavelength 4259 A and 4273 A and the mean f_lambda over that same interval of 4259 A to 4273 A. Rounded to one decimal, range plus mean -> 17.2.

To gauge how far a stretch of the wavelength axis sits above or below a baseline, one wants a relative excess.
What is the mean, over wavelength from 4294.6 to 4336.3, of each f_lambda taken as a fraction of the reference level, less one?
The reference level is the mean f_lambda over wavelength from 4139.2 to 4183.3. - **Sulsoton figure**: -0.01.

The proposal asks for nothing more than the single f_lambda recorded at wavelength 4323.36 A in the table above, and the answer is 14.2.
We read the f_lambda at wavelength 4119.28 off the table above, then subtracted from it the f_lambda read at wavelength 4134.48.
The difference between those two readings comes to -1.6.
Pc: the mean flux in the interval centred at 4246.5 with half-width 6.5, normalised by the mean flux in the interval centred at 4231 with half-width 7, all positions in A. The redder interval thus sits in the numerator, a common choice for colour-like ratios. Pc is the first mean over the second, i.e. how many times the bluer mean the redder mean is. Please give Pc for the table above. 1.026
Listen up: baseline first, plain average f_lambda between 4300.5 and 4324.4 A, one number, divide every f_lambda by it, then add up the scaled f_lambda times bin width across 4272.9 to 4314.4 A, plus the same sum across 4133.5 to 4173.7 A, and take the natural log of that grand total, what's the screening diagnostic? 4.41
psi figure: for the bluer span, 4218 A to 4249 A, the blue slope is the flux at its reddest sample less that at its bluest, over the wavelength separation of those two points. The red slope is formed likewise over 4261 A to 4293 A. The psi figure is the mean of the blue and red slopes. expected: -0.012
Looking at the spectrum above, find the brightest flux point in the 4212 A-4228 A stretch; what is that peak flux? 15.1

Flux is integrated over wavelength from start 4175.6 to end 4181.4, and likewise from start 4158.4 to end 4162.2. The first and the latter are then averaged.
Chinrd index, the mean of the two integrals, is 67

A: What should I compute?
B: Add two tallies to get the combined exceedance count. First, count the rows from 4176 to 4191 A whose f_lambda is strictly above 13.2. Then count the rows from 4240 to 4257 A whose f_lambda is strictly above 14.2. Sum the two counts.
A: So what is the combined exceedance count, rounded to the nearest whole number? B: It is 14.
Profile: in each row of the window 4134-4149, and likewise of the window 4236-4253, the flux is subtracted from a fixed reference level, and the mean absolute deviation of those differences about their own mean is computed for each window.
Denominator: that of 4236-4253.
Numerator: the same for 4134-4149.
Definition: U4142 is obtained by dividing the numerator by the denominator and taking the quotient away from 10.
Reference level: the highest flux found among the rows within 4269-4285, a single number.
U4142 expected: 9.00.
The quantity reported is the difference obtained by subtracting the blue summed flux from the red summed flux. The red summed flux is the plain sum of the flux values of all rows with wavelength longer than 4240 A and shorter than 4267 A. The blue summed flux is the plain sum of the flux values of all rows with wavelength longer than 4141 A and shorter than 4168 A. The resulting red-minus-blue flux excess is 15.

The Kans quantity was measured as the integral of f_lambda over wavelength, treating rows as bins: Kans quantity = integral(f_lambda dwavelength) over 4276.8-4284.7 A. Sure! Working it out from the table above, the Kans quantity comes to 127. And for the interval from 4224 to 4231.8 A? 108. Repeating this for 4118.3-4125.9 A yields 102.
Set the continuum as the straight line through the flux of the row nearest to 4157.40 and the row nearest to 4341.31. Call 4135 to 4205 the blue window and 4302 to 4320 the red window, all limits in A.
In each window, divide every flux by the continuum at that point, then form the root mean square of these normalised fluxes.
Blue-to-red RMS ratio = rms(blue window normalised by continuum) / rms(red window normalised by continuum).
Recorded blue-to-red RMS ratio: 1.01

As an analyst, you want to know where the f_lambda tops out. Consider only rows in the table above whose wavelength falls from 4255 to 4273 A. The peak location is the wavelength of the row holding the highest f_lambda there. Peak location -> 4258.15 A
